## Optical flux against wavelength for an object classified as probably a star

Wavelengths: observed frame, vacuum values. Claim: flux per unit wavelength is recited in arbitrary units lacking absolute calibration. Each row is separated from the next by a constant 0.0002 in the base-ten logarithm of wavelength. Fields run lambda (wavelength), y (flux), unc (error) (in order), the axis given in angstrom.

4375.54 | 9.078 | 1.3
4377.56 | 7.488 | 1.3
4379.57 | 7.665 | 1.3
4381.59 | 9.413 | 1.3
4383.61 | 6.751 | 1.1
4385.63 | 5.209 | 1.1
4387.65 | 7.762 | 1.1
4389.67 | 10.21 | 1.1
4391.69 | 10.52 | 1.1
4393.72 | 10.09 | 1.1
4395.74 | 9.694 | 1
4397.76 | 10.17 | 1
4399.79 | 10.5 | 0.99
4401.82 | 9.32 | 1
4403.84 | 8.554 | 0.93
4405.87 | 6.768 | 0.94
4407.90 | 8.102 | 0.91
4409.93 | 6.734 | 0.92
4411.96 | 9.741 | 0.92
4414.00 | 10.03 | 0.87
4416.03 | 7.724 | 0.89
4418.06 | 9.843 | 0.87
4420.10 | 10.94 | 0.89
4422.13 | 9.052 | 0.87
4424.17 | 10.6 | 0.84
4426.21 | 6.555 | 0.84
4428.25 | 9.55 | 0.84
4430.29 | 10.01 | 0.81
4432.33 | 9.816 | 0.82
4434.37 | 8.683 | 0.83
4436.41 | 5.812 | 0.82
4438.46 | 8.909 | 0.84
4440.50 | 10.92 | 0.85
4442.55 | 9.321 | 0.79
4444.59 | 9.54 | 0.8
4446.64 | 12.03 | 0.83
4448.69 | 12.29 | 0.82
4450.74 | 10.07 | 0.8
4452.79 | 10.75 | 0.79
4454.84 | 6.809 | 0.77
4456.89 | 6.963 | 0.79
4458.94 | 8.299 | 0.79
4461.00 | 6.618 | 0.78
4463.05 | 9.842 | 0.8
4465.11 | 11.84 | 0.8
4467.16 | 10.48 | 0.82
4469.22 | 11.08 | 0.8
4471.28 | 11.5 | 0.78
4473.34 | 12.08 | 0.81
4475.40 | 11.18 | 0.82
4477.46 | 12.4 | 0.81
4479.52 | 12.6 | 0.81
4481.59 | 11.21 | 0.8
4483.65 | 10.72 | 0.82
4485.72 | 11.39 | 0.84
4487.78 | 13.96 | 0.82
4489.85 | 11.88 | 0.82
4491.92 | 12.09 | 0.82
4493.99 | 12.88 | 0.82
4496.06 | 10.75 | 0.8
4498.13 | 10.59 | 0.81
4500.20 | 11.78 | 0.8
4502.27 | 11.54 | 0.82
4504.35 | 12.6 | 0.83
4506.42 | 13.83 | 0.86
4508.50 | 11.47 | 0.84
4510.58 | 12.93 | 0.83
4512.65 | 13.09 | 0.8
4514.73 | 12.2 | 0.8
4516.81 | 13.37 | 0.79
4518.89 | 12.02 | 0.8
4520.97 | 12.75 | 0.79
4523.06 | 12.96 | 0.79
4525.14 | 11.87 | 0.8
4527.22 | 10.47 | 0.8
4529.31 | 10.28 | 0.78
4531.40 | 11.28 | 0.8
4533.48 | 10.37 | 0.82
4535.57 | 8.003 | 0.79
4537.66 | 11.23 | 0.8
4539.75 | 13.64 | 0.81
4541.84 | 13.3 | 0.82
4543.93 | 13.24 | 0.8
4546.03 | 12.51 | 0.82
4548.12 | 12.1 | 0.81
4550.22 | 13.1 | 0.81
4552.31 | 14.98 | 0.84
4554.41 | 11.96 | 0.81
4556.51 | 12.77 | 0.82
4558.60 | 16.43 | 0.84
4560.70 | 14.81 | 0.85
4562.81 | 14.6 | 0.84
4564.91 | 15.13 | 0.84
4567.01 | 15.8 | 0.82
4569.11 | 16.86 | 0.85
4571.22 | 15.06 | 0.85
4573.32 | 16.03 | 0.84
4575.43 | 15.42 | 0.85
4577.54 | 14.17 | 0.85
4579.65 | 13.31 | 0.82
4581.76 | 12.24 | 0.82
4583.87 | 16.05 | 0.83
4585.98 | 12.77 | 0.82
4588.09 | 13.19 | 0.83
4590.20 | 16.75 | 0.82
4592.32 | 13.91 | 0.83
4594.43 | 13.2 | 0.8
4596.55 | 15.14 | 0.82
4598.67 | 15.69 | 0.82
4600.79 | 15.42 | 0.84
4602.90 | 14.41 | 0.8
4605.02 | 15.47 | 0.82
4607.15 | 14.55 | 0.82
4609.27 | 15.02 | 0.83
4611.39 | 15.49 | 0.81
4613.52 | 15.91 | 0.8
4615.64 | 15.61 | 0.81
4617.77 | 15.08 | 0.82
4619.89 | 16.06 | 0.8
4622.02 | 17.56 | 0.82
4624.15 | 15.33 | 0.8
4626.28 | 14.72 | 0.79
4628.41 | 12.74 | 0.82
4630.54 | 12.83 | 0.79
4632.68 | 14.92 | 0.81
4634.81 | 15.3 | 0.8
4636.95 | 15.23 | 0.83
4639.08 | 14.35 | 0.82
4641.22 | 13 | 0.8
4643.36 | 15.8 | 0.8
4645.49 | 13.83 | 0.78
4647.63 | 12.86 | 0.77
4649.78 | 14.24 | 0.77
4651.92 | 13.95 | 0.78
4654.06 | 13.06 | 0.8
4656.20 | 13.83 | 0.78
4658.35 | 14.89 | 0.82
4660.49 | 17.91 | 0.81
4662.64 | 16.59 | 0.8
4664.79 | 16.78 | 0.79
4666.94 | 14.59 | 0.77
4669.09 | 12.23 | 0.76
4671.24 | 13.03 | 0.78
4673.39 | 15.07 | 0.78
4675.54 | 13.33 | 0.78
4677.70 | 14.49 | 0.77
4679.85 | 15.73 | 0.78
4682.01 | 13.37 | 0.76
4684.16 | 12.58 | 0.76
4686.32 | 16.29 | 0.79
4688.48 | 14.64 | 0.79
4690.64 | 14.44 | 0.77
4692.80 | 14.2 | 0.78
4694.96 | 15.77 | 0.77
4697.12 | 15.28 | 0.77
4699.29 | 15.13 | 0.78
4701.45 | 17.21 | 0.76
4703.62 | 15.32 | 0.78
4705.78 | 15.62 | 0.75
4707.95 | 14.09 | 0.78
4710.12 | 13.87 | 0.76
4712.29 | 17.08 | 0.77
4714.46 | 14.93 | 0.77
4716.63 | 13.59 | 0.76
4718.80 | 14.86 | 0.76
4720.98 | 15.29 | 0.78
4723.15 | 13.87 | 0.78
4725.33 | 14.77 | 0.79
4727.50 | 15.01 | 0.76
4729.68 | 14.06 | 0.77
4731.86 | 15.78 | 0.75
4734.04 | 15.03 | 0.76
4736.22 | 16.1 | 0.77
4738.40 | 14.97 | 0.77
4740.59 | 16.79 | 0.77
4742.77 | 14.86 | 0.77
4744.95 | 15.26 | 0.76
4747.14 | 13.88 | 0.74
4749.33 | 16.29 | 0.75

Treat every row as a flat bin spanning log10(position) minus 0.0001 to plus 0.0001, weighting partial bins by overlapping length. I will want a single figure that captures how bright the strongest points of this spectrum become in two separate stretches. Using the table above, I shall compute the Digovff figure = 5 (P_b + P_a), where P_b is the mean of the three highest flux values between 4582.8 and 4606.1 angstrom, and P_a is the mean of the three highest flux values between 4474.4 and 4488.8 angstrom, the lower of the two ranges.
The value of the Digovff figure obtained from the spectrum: 146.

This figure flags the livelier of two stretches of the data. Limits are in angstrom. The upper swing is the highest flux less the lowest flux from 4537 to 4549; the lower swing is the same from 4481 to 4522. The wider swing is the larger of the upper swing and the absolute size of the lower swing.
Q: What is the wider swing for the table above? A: 3.4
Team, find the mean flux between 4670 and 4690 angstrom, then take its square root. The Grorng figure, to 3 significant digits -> 3.78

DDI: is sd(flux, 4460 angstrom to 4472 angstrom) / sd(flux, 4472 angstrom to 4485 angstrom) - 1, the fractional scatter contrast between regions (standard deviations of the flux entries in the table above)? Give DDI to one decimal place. 1.5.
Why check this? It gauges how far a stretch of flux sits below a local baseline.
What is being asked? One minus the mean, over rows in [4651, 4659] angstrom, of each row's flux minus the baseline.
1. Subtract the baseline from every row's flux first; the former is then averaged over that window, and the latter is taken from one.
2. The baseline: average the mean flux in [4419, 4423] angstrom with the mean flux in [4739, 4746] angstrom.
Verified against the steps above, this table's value -0.1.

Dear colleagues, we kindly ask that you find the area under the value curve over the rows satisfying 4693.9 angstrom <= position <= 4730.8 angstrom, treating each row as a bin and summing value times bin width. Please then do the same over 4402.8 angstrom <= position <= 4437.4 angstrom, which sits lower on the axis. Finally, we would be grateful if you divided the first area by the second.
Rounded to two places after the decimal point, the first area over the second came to 1.84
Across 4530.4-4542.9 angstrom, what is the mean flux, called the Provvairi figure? 11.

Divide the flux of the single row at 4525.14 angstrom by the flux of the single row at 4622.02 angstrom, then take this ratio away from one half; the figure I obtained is -0.2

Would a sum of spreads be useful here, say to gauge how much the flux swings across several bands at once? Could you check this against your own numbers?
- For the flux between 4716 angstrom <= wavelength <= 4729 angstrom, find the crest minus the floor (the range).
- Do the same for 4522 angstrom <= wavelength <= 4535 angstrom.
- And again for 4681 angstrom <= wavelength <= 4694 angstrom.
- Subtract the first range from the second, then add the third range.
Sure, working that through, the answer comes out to 4.7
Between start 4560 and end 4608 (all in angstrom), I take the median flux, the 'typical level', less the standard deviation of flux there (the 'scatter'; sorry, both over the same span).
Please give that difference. 13.8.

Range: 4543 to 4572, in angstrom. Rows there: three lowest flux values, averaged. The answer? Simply 12.2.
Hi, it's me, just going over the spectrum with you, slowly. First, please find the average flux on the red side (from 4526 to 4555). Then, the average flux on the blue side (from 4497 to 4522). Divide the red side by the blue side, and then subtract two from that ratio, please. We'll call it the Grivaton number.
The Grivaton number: -1.0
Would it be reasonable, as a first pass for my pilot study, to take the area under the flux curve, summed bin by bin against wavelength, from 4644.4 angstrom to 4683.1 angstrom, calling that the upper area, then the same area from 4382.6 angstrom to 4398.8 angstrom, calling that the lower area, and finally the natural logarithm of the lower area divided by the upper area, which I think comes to -1.4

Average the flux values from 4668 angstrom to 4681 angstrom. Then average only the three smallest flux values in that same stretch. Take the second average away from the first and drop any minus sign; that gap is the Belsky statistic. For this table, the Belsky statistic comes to 1.1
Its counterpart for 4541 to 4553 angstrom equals 0.6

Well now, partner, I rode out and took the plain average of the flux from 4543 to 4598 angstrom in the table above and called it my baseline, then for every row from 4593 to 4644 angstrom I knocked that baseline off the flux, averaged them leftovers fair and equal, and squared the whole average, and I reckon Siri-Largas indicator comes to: 0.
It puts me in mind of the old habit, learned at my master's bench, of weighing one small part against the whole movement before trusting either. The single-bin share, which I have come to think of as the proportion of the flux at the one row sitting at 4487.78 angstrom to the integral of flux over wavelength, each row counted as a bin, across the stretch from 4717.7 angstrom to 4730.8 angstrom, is 0.073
